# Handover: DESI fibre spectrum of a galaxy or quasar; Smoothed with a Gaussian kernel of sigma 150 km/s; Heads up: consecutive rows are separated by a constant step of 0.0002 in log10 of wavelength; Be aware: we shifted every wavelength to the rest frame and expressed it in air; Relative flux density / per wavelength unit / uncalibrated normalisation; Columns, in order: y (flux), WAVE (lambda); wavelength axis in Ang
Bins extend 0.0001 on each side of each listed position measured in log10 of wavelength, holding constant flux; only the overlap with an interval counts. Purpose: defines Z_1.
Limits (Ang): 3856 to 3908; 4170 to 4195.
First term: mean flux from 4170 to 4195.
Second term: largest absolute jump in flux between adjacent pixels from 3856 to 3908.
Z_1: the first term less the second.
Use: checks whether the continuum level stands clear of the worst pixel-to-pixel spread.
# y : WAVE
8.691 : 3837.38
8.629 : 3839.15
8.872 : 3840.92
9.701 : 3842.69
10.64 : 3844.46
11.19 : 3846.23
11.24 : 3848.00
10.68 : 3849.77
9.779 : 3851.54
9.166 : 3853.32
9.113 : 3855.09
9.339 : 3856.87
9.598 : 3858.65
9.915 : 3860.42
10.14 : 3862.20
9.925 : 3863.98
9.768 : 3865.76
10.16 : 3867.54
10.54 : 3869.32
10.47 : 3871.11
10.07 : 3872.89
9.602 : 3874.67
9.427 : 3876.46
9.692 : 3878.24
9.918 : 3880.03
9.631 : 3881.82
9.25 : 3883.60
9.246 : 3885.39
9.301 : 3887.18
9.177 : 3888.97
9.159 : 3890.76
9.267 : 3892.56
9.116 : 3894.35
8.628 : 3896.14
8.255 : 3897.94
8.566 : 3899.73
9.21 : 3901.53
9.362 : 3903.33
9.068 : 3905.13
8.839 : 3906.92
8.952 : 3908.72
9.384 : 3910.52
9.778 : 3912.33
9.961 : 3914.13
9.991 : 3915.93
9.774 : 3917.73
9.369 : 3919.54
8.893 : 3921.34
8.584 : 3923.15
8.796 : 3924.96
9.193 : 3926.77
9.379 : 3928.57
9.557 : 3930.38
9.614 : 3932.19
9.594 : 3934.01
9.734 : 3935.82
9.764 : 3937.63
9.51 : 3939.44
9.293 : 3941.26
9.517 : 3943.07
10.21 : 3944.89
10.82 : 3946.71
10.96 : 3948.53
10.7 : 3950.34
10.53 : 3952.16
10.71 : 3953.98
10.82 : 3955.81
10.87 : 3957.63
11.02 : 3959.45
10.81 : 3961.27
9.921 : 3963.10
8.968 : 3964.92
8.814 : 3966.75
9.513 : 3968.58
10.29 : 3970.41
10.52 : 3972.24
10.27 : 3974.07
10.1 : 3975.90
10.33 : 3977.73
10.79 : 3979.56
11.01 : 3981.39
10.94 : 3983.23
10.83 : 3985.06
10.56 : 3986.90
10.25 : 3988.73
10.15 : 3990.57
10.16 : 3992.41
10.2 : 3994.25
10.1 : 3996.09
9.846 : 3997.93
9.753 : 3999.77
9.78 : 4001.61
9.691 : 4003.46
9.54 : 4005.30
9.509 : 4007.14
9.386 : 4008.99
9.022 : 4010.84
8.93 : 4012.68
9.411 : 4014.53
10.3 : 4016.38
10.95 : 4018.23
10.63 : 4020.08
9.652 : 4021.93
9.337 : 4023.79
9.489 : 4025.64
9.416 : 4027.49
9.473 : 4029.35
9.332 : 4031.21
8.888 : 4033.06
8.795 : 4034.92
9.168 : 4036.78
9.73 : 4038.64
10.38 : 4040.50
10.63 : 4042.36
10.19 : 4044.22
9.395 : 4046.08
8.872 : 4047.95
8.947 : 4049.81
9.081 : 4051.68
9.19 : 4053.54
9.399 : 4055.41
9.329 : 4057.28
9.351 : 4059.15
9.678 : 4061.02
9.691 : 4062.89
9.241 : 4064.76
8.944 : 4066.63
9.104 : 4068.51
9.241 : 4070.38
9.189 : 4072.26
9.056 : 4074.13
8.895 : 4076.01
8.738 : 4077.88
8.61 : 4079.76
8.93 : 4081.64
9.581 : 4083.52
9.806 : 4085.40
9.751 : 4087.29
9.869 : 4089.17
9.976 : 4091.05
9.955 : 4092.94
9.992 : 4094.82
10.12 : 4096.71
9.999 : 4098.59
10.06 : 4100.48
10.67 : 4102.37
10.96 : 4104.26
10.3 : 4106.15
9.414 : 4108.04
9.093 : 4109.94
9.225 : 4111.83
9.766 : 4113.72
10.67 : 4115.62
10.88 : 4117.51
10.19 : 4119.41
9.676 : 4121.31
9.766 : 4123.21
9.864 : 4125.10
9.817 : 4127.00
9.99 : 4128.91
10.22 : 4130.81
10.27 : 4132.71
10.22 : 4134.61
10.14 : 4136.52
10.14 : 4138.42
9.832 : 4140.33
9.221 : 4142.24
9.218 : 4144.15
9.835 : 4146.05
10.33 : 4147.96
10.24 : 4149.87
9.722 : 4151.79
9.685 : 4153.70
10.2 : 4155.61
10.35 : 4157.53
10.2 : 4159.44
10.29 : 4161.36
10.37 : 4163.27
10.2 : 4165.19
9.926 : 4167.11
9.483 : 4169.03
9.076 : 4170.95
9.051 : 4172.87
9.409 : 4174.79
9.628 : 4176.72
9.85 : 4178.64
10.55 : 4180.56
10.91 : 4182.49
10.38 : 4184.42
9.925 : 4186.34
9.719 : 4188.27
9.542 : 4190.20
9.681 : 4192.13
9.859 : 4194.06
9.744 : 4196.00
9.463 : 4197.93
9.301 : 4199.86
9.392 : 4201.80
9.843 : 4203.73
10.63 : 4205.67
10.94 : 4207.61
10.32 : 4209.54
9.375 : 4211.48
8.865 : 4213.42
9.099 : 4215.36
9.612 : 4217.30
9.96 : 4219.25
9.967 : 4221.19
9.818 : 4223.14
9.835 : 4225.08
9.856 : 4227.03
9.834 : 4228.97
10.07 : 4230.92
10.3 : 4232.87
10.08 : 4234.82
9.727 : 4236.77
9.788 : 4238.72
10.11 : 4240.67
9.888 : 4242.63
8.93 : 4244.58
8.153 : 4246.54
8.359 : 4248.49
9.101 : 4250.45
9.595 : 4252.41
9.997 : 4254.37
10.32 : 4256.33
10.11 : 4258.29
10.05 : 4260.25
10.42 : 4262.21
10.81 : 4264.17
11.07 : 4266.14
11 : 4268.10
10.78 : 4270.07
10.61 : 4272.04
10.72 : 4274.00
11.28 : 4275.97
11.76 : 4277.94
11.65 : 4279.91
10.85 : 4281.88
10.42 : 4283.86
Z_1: 9.17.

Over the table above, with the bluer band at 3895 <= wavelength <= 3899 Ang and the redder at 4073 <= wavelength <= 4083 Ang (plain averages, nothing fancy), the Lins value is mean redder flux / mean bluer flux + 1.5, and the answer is 2.55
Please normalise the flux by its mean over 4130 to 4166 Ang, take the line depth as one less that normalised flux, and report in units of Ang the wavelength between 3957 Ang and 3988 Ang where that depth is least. 3959.45 Ang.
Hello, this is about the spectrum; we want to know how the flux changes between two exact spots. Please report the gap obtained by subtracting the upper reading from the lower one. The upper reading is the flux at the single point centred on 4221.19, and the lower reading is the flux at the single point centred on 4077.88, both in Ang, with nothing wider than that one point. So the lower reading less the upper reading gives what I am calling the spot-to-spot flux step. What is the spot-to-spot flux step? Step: -1.2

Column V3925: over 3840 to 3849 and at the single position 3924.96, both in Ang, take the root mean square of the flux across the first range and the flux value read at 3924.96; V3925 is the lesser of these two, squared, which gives 77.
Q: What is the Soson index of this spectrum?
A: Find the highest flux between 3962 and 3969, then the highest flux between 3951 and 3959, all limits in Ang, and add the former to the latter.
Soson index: 20.8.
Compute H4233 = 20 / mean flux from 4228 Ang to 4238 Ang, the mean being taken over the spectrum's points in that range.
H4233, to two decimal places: 2.00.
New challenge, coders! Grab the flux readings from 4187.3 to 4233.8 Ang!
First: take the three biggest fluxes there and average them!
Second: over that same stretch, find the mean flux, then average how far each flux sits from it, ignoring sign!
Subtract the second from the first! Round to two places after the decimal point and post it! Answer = 10.30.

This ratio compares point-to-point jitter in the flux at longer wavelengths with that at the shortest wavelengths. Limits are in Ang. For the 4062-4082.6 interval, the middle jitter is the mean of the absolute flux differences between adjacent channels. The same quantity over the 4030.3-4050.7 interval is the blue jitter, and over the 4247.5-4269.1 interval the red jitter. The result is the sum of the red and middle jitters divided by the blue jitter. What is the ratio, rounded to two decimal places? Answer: 1.26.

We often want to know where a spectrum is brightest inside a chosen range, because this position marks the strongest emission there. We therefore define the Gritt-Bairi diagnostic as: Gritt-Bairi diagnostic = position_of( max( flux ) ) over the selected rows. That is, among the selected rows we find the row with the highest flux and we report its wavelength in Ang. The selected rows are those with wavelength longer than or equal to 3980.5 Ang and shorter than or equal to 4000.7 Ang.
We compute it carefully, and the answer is 3981.39 Ang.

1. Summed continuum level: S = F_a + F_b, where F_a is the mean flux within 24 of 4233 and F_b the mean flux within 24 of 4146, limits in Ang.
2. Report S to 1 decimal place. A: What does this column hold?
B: 19.6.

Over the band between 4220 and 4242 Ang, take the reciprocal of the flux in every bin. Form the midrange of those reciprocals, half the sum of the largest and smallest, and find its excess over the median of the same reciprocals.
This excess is -0.002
